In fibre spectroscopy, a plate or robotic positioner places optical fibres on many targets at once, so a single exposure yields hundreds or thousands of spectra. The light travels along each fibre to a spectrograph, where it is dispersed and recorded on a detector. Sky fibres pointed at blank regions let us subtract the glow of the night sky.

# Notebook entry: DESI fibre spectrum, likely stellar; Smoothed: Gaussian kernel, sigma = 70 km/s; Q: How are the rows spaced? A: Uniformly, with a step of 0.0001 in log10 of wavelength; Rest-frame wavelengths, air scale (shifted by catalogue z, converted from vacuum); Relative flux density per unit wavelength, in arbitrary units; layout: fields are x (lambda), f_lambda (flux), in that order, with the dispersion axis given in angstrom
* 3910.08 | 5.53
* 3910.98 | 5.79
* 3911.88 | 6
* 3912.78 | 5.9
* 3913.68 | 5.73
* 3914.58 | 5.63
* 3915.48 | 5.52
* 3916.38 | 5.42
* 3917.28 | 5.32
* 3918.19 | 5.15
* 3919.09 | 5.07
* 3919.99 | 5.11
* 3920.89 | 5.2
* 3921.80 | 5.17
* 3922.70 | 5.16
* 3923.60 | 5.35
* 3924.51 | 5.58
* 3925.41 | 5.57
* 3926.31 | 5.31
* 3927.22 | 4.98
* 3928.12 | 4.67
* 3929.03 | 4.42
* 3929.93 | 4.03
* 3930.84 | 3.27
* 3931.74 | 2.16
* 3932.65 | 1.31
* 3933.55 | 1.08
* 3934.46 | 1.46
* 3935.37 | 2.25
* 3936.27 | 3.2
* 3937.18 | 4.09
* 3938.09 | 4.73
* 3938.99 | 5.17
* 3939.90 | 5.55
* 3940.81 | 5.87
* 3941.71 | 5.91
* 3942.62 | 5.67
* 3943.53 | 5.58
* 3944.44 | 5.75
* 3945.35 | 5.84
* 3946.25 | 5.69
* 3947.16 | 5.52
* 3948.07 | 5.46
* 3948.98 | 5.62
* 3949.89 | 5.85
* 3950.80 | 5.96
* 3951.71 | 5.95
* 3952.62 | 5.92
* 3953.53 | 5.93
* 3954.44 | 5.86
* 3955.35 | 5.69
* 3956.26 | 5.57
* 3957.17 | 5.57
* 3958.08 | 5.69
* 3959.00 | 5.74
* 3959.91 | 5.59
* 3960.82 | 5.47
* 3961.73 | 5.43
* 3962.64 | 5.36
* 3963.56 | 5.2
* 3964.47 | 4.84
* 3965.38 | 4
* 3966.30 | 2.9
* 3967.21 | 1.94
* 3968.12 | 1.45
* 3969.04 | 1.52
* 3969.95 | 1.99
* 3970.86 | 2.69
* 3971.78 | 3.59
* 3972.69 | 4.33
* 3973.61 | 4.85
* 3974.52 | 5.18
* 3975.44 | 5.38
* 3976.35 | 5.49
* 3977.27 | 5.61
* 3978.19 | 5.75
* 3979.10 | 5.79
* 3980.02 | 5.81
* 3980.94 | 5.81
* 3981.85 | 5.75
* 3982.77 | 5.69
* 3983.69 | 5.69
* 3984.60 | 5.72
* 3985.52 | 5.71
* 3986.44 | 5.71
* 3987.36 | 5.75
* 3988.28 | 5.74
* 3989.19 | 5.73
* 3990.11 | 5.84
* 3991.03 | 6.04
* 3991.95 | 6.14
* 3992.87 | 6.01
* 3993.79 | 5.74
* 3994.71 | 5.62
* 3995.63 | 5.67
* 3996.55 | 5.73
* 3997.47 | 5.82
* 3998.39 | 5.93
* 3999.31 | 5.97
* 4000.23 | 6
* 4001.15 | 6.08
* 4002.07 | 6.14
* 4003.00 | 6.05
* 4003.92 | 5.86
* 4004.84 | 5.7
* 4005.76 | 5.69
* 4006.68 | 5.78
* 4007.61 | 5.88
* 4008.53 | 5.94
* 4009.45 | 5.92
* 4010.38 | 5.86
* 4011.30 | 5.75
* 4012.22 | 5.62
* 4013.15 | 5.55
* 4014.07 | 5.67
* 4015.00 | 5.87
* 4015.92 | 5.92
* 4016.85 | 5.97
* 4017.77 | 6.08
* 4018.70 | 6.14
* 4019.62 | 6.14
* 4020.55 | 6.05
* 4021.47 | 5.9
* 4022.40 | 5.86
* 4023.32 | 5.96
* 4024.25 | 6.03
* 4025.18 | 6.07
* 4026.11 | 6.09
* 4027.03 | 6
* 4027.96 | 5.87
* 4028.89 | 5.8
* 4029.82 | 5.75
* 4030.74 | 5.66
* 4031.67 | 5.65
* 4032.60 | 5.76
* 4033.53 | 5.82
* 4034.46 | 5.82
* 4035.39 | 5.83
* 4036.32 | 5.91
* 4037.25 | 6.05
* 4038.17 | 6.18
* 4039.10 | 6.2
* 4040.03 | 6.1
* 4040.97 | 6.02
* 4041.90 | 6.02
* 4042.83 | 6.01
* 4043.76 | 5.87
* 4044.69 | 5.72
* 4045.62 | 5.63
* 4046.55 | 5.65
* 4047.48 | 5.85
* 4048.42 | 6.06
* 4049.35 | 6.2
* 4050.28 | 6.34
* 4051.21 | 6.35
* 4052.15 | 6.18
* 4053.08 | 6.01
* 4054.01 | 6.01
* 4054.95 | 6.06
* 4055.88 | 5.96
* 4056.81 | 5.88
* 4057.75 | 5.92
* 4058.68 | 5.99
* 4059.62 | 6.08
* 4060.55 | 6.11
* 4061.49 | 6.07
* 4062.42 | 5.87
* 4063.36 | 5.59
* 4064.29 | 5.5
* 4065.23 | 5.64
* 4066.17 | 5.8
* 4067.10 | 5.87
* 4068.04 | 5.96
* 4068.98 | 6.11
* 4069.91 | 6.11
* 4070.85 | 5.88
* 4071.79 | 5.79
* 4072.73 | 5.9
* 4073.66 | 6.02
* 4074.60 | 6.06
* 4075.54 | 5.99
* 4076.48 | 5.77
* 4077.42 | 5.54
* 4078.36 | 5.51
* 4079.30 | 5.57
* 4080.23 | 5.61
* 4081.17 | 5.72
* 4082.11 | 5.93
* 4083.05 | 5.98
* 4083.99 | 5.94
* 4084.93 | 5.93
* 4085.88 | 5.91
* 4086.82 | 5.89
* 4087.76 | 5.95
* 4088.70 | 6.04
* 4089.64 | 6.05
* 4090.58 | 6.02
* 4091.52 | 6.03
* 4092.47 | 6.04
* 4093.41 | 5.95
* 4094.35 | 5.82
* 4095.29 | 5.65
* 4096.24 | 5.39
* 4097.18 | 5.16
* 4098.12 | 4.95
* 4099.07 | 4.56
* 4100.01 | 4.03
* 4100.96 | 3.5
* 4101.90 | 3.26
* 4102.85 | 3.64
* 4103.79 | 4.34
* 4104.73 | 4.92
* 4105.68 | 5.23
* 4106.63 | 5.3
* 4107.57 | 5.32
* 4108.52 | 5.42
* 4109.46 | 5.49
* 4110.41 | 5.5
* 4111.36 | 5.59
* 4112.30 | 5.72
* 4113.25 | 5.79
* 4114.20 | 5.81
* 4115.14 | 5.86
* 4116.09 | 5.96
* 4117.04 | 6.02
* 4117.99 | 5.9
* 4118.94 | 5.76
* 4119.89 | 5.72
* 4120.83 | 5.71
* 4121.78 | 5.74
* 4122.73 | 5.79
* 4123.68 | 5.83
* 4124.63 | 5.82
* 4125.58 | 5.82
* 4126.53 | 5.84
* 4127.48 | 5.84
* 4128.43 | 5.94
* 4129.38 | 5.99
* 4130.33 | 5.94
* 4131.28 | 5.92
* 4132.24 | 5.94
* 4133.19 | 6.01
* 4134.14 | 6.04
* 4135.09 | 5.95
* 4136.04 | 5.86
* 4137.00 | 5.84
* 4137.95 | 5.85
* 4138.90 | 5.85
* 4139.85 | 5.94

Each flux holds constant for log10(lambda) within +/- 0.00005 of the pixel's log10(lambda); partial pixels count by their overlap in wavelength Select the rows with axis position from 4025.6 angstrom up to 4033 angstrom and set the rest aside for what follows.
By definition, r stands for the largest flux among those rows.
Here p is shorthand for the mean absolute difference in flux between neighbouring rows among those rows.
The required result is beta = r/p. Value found 78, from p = 0.079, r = 6.09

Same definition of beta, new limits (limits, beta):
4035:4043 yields 89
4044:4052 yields 55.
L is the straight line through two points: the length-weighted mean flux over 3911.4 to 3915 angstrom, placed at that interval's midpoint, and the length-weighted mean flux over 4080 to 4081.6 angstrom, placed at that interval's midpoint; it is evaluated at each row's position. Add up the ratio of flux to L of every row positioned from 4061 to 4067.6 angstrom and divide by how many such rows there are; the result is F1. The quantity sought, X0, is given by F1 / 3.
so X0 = 0.338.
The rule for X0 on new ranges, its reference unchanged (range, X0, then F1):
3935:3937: 0.157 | 0.47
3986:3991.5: 0.336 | 1.01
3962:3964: 0.305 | 0.91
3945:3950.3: 0.326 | 0.98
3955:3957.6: 0.323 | 0.97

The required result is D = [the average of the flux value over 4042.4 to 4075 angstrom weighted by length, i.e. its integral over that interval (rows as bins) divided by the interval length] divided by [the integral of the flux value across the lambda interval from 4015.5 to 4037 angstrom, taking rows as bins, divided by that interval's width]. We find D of 1.00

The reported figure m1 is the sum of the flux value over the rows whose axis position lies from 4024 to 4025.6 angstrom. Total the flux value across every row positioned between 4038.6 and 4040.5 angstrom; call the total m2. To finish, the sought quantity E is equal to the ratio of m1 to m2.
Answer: 0.98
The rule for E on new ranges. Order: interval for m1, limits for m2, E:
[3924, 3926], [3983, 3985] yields 0.98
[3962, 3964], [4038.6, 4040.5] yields 0.86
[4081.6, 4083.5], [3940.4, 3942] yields 1.01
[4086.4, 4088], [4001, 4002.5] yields 0.97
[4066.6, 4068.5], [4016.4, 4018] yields 0.98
